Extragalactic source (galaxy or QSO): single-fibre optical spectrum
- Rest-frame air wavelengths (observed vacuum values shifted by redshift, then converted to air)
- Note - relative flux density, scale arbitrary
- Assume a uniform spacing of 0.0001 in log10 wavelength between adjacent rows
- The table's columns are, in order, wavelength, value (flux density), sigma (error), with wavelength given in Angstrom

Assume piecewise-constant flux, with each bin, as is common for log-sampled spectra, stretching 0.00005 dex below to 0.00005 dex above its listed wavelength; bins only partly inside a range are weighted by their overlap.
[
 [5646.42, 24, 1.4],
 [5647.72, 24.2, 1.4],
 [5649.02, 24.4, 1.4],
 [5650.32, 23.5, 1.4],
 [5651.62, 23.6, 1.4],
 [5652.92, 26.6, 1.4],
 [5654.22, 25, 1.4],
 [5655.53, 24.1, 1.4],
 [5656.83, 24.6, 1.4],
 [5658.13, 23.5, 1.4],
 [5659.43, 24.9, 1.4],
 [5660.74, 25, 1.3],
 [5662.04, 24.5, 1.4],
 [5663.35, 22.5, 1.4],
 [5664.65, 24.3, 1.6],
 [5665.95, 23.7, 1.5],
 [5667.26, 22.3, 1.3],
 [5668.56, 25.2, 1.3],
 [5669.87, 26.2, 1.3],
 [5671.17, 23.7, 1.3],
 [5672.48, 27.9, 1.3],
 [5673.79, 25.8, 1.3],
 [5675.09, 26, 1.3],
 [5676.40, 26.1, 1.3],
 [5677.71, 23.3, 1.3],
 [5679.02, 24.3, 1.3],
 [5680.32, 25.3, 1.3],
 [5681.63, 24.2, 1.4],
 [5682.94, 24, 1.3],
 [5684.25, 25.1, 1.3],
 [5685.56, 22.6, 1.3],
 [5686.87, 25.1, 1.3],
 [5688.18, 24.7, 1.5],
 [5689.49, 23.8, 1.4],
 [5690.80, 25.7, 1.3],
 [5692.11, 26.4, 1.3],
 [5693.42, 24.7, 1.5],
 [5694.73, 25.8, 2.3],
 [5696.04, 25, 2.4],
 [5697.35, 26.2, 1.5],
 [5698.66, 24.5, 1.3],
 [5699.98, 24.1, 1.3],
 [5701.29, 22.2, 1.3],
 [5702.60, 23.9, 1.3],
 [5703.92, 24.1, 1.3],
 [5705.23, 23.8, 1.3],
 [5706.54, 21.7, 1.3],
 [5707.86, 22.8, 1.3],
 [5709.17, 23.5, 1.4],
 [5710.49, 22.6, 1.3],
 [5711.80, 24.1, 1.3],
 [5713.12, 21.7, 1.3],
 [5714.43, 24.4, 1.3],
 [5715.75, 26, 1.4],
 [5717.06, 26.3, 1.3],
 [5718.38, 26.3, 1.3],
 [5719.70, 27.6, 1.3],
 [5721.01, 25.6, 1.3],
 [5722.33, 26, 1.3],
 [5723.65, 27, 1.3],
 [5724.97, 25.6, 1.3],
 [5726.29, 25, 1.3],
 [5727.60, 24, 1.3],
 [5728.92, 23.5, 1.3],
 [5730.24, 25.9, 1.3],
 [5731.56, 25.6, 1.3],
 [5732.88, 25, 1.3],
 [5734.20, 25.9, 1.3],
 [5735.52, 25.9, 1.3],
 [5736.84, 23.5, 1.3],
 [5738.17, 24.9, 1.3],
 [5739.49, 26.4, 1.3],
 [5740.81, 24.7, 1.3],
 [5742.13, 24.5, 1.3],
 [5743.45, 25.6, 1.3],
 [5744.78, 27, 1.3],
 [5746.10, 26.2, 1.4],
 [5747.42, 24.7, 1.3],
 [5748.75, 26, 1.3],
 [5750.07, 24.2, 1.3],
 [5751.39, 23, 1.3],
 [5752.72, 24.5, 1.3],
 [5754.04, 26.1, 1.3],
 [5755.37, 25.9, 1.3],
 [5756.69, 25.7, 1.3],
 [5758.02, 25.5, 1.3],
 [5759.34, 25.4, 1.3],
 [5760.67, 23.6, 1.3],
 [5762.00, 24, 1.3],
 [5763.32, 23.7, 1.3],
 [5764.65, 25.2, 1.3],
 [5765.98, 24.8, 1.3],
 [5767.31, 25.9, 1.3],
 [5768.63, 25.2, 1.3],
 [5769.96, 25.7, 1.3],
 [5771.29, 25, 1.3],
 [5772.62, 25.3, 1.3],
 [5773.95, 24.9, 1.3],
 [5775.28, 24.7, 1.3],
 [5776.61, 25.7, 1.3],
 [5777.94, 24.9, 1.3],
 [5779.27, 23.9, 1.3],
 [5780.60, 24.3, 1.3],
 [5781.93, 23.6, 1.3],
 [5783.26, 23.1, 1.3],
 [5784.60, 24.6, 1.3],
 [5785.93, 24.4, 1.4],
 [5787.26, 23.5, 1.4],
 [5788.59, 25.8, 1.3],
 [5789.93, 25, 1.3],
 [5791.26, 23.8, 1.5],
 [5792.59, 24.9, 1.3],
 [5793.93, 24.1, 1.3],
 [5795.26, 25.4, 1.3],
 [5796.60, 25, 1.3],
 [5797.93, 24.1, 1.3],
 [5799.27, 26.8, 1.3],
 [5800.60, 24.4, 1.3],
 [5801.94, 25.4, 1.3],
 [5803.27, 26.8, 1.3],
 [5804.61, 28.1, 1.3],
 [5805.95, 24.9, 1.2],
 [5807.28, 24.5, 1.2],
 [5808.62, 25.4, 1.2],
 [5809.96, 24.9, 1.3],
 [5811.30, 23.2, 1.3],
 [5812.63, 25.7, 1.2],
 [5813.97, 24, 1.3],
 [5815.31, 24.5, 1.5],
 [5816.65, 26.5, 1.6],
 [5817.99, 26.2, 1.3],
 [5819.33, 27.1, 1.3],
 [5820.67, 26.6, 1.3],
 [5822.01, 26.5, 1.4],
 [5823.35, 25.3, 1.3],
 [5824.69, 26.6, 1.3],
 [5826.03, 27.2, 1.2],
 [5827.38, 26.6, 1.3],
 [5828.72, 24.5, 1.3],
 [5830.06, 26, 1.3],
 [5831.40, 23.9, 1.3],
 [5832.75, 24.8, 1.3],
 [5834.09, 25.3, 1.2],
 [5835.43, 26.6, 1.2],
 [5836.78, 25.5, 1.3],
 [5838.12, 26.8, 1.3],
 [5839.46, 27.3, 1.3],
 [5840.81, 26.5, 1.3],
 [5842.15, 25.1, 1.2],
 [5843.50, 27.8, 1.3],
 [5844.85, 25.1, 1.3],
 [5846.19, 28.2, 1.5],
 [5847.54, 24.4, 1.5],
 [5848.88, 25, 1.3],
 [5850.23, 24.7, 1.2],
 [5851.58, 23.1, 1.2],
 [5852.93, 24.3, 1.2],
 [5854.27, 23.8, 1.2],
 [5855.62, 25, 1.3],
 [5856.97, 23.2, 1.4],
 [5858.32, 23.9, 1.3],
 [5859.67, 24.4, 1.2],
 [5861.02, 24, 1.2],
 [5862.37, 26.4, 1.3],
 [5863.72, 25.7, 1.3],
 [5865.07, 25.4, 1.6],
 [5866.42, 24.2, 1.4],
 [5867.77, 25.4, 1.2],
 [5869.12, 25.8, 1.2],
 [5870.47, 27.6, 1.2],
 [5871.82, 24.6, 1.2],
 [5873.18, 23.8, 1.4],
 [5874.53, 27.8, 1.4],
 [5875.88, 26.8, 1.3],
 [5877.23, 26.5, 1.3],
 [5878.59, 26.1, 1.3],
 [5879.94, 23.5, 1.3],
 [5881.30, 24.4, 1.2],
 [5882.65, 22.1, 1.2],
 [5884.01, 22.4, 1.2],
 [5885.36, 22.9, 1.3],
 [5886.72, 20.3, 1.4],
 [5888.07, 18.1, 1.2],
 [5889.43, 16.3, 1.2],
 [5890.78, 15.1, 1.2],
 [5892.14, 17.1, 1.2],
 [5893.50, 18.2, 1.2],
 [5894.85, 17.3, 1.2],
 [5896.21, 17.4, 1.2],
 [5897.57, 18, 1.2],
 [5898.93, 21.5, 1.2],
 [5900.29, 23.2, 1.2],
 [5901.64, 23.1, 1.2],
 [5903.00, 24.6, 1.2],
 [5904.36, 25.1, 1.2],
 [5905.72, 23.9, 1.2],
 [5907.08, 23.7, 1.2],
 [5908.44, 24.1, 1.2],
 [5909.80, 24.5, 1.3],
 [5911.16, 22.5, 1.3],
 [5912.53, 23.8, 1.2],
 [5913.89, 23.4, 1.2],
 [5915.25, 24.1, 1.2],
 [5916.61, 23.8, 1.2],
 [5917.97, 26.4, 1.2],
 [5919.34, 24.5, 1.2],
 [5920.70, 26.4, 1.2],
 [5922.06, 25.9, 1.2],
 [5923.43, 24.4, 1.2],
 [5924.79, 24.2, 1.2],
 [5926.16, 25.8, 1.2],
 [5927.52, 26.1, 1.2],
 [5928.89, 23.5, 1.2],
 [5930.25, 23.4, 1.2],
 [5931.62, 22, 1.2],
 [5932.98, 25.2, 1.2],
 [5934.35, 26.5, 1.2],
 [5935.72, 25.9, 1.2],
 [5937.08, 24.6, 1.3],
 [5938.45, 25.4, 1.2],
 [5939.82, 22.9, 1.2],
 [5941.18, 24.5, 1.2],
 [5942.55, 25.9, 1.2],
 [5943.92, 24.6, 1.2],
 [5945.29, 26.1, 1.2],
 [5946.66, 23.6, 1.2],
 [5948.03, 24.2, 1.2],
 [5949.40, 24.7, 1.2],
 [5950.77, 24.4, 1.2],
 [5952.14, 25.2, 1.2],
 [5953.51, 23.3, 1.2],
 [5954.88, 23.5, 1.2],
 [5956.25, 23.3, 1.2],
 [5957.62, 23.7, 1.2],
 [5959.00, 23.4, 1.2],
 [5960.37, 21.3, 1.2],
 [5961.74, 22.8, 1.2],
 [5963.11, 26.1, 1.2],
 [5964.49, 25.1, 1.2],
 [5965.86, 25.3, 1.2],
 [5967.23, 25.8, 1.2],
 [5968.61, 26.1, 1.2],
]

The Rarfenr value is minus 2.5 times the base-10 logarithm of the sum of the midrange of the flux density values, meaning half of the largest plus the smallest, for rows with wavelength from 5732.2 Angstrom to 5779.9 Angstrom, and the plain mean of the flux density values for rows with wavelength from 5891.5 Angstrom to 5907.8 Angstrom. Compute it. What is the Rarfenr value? -4.16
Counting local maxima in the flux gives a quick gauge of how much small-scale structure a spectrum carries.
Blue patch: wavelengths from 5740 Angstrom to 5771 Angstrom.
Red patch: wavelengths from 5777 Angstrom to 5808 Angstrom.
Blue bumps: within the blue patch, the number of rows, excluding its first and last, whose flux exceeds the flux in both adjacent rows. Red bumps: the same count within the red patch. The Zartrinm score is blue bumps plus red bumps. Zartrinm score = 13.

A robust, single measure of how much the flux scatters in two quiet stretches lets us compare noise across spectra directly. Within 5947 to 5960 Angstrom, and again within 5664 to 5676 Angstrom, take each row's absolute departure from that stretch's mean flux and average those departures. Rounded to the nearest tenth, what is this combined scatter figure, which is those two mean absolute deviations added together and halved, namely 1.0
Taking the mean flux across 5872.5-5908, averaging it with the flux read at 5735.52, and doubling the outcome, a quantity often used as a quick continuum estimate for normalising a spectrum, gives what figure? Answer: 47.8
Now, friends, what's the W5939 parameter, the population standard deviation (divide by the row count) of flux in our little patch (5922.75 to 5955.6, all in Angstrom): 1.1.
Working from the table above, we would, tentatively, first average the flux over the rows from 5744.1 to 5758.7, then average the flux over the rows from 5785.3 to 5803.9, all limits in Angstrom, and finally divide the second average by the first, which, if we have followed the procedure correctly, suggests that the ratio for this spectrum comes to 0.98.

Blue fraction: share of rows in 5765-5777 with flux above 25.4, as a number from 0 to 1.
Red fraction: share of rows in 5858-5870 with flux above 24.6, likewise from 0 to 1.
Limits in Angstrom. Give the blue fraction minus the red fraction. -0.22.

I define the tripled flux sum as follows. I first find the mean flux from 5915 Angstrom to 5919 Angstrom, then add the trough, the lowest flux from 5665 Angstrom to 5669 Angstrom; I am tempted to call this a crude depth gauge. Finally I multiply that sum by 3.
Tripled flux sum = 141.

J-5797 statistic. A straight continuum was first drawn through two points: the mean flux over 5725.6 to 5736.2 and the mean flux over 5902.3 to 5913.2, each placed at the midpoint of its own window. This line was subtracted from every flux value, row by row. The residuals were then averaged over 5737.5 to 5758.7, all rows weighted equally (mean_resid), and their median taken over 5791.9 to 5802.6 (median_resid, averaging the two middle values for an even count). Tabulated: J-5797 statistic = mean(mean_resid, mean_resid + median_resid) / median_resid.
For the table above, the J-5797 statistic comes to 1.8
